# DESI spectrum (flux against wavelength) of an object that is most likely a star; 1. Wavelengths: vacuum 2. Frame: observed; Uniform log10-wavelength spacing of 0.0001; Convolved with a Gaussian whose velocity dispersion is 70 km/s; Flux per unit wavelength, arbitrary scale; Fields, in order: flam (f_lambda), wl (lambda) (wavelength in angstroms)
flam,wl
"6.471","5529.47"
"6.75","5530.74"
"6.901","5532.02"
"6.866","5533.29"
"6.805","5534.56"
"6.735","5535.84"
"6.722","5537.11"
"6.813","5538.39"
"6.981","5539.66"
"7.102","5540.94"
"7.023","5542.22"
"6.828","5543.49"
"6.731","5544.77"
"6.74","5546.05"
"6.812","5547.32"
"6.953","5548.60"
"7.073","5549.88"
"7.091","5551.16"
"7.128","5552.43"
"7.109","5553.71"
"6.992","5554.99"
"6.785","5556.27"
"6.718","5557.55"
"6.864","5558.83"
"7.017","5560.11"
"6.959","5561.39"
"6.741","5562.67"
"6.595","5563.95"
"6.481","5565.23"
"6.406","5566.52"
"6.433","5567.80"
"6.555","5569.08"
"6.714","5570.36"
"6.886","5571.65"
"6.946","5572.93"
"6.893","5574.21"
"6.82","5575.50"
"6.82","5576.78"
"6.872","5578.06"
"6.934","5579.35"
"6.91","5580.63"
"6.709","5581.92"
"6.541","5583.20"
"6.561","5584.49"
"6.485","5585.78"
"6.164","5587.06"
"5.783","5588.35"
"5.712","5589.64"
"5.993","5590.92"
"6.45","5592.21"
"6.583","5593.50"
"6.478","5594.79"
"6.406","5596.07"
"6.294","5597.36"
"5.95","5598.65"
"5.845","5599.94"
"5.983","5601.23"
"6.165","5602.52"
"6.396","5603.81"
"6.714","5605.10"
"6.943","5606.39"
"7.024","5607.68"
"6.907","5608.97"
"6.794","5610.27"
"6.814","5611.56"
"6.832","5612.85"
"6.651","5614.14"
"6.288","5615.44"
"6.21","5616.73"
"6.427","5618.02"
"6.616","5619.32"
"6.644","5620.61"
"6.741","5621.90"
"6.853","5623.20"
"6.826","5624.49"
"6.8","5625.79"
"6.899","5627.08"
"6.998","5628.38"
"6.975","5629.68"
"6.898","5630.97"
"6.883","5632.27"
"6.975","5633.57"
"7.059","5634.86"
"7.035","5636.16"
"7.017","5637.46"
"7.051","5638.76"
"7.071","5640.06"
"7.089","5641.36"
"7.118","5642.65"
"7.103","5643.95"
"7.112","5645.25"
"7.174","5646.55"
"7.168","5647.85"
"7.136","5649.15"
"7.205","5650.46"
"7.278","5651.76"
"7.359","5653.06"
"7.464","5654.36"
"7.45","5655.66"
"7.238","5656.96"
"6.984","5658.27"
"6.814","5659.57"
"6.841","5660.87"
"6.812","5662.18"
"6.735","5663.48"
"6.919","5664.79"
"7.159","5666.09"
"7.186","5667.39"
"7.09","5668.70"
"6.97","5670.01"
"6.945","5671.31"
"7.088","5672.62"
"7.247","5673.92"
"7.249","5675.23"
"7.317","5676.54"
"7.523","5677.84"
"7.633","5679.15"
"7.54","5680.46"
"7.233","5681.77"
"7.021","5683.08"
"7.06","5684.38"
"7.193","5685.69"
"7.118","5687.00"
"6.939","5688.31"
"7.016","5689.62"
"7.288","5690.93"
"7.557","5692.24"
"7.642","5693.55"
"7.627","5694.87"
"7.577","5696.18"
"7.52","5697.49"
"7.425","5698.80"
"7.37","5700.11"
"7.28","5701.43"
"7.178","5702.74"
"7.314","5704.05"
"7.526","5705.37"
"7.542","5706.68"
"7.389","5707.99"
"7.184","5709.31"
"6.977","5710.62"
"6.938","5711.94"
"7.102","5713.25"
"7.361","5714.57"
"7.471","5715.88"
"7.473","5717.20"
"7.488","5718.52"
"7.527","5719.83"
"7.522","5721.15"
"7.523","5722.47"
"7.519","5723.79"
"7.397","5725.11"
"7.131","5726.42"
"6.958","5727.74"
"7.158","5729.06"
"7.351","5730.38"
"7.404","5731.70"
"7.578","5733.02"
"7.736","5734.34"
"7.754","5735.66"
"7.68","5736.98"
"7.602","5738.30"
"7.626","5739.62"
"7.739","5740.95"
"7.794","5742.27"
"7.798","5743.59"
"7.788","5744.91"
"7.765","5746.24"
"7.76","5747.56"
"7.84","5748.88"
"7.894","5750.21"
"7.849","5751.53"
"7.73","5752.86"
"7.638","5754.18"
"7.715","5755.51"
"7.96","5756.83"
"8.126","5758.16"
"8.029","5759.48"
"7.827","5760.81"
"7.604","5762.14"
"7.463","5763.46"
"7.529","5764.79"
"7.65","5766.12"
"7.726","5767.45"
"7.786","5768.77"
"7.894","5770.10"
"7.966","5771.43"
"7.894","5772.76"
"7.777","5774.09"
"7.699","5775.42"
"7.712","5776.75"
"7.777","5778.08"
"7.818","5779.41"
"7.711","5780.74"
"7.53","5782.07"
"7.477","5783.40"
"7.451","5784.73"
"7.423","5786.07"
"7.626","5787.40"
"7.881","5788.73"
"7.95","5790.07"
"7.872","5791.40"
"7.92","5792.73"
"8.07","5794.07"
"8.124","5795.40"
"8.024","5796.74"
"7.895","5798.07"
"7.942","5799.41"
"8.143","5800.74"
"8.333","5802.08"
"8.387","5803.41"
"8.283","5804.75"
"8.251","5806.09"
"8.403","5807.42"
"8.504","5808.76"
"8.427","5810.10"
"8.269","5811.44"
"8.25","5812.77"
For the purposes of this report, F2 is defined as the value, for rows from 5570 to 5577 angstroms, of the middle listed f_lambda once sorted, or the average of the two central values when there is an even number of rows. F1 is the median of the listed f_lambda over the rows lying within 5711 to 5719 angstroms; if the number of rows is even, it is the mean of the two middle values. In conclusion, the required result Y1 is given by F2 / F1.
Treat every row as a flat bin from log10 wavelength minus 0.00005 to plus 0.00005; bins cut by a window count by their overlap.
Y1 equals 0.92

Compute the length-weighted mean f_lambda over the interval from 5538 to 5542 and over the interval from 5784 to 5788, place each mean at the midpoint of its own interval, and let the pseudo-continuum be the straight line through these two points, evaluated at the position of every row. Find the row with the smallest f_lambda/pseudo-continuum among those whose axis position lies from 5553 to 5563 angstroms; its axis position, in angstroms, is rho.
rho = 5557.55 angstroms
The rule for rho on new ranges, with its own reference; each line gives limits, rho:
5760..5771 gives 5763.46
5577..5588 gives 5587.06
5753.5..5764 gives 5763.46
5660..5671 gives 5663.48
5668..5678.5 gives 5671.31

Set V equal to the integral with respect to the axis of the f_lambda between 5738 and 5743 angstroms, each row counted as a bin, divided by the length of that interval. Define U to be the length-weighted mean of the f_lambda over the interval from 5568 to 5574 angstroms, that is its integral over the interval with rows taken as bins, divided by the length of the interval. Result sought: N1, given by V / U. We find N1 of 1.138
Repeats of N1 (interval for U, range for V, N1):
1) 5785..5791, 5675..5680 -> 0.967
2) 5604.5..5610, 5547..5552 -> 1.017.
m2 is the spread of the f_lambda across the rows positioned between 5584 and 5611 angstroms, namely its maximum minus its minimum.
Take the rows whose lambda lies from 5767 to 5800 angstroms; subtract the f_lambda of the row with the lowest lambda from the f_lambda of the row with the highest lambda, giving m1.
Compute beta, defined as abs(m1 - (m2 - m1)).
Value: 0.9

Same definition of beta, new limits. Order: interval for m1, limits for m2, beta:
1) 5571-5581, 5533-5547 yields 0.3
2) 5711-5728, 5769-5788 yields 0.5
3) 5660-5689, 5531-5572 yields 0.5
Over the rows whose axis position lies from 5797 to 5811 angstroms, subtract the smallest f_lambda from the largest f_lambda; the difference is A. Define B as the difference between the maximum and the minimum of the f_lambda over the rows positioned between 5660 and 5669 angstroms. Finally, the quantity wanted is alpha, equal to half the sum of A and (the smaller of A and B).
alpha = 0.5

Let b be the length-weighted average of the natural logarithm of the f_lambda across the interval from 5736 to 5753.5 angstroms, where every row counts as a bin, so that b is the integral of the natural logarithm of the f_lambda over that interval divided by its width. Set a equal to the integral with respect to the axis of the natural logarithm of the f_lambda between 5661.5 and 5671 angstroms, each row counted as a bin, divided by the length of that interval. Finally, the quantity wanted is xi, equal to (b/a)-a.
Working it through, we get -0.89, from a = 1.94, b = 2.05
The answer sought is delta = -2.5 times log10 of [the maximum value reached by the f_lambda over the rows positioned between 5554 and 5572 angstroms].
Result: -2.12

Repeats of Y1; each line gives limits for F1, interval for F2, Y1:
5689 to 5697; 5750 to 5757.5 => 1.03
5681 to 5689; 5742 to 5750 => 1.10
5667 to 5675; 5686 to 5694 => 1.02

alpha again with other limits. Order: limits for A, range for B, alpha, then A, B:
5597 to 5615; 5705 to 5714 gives 0.9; 1.2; 0.60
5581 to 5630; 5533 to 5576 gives 1.0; 1.3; 0.72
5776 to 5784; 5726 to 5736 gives 0.3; 0.3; 0.80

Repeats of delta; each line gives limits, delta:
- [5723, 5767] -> -2.27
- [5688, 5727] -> -2.21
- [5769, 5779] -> -2.25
